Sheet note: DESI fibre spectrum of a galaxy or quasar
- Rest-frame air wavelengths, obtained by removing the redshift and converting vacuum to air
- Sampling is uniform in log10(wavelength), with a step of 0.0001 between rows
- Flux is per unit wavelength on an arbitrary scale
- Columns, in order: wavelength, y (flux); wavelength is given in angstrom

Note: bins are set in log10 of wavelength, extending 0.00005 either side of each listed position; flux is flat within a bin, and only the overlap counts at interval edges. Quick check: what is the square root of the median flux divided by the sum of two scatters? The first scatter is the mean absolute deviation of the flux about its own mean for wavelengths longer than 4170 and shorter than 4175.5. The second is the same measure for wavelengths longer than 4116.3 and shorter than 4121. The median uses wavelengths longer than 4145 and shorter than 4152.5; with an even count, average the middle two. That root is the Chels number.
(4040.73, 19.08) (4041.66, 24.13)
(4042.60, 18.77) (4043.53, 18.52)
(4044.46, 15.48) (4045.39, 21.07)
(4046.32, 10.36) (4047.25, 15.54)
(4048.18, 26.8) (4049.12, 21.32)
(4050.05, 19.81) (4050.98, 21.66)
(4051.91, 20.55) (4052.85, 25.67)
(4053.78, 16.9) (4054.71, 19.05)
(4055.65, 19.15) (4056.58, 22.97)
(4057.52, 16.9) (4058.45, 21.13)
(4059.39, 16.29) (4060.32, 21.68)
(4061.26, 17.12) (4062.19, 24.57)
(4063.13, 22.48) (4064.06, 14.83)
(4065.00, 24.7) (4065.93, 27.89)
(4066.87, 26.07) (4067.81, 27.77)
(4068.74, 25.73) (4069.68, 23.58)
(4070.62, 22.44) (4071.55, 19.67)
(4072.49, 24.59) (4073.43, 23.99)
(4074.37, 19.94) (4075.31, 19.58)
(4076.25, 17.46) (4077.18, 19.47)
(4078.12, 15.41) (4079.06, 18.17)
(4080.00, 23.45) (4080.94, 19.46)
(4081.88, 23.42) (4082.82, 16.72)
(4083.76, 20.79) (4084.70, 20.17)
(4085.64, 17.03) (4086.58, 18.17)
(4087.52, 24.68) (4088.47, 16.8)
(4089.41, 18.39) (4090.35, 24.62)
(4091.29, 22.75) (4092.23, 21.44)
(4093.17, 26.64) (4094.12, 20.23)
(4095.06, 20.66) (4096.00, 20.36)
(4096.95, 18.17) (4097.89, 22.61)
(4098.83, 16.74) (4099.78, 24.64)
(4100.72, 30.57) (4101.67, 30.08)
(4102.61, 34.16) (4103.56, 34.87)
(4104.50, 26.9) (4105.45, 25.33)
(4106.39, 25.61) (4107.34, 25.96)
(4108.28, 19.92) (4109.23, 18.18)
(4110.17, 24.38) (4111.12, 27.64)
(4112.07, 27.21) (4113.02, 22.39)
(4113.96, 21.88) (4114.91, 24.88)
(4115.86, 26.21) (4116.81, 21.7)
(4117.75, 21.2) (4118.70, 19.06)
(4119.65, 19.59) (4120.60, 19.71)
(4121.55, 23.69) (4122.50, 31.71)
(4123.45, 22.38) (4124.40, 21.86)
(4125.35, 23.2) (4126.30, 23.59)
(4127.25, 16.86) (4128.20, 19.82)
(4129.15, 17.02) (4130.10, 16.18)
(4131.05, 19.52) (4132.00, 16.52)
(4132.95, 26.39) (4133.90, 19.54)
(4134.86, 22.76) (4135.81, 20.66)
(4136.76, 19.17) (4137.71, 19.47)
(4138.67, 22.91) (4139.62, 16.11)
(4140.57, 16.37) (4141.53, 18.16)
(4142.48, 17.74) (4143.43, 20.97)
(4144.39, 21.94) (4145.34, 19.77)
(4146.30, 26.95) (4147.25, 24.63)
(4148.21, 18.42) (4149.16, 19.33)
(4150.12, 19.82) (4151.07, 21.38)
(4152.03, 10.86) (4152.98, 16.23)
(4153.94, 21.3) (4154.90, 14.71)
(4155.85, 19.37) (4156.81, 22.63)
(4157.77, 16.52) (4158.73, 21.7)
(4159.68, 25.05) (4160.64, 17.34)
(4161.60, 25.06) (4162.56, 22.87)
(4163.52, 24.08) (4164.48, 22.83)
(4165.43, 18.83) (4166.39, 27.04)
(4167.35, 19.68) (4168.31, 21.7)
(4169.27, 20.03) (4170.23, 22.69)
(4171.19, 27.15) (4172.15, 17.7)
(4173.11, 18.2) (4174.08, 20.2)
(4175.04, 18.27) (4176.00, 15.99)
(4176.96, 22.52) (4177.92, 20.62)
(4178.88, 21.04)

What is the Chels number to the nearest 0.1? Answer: 2.3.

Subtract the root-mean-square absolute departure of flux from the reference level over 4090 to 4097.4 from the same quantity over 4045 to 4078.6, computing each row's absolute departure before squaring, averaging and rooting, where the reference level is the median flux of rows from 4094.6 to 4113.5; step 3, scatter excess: 1.6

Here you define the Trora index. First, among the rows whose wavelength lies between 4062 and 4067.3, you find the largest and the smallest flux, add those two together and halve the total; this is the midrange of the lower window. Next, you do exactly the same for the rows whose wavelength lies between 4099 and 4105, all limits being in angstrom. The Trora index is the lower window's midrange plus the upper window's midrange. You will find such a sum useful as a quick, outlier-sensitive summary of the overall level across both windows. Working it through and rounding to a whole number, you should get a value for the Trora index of 51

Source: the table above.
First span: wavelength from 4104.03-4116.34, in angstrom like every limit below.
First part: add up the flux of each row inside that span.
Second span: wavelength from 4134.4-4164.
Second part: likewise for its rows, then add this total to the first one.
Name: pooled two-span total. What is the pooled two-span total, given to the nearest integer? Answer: 941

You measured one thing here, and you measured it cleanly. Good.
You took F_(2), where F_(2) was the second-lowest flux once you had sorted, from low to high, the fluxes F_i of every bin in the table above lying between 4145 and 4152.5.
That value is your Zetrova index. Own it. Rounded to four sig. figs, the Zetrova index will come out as 18.42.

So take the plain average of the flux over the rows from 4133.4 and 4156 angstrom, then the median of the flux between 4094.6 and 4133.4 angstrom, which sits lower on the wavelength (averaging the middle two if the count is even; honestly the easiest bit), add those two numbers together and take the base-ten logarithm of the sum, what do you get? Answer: 1.622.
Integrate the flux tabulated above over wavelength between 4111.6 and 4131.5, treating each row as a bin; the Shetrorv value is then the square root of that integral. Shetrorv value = 20.9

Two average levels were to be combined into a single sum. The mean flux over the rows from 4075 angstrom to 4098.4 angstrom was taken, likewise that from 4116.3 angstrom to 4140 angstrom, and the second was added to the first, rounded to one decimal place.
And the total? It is 41.1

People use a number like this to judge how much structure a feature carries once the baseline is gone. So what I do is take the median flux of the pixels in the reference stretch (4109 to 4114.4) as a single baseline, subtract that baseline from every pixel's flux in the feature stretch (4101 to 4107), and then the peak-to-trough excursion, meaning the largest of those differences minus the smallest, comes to 10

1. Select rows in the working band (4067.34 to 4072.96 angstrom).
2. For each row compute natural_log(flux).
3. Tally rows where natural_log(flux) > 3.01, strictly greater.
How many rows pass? 5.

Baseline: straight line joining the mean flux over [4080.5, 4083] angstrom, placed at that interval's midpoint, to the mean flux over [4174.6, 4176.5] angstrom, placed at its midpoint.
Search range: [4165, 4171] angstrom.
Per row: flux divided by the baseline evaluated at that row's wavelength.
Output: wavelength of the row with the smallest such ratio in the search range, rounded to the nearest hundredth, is 4165.43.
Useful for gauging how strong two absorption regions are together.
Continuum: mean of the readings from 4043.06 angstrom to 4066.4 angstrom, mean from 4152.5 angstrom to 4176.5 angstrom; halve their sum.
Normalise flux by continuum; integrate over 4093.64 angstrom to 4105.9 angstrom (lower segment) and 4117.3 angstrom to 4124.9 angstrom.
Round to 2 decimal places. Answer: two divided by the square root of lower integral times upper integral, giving 0.18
